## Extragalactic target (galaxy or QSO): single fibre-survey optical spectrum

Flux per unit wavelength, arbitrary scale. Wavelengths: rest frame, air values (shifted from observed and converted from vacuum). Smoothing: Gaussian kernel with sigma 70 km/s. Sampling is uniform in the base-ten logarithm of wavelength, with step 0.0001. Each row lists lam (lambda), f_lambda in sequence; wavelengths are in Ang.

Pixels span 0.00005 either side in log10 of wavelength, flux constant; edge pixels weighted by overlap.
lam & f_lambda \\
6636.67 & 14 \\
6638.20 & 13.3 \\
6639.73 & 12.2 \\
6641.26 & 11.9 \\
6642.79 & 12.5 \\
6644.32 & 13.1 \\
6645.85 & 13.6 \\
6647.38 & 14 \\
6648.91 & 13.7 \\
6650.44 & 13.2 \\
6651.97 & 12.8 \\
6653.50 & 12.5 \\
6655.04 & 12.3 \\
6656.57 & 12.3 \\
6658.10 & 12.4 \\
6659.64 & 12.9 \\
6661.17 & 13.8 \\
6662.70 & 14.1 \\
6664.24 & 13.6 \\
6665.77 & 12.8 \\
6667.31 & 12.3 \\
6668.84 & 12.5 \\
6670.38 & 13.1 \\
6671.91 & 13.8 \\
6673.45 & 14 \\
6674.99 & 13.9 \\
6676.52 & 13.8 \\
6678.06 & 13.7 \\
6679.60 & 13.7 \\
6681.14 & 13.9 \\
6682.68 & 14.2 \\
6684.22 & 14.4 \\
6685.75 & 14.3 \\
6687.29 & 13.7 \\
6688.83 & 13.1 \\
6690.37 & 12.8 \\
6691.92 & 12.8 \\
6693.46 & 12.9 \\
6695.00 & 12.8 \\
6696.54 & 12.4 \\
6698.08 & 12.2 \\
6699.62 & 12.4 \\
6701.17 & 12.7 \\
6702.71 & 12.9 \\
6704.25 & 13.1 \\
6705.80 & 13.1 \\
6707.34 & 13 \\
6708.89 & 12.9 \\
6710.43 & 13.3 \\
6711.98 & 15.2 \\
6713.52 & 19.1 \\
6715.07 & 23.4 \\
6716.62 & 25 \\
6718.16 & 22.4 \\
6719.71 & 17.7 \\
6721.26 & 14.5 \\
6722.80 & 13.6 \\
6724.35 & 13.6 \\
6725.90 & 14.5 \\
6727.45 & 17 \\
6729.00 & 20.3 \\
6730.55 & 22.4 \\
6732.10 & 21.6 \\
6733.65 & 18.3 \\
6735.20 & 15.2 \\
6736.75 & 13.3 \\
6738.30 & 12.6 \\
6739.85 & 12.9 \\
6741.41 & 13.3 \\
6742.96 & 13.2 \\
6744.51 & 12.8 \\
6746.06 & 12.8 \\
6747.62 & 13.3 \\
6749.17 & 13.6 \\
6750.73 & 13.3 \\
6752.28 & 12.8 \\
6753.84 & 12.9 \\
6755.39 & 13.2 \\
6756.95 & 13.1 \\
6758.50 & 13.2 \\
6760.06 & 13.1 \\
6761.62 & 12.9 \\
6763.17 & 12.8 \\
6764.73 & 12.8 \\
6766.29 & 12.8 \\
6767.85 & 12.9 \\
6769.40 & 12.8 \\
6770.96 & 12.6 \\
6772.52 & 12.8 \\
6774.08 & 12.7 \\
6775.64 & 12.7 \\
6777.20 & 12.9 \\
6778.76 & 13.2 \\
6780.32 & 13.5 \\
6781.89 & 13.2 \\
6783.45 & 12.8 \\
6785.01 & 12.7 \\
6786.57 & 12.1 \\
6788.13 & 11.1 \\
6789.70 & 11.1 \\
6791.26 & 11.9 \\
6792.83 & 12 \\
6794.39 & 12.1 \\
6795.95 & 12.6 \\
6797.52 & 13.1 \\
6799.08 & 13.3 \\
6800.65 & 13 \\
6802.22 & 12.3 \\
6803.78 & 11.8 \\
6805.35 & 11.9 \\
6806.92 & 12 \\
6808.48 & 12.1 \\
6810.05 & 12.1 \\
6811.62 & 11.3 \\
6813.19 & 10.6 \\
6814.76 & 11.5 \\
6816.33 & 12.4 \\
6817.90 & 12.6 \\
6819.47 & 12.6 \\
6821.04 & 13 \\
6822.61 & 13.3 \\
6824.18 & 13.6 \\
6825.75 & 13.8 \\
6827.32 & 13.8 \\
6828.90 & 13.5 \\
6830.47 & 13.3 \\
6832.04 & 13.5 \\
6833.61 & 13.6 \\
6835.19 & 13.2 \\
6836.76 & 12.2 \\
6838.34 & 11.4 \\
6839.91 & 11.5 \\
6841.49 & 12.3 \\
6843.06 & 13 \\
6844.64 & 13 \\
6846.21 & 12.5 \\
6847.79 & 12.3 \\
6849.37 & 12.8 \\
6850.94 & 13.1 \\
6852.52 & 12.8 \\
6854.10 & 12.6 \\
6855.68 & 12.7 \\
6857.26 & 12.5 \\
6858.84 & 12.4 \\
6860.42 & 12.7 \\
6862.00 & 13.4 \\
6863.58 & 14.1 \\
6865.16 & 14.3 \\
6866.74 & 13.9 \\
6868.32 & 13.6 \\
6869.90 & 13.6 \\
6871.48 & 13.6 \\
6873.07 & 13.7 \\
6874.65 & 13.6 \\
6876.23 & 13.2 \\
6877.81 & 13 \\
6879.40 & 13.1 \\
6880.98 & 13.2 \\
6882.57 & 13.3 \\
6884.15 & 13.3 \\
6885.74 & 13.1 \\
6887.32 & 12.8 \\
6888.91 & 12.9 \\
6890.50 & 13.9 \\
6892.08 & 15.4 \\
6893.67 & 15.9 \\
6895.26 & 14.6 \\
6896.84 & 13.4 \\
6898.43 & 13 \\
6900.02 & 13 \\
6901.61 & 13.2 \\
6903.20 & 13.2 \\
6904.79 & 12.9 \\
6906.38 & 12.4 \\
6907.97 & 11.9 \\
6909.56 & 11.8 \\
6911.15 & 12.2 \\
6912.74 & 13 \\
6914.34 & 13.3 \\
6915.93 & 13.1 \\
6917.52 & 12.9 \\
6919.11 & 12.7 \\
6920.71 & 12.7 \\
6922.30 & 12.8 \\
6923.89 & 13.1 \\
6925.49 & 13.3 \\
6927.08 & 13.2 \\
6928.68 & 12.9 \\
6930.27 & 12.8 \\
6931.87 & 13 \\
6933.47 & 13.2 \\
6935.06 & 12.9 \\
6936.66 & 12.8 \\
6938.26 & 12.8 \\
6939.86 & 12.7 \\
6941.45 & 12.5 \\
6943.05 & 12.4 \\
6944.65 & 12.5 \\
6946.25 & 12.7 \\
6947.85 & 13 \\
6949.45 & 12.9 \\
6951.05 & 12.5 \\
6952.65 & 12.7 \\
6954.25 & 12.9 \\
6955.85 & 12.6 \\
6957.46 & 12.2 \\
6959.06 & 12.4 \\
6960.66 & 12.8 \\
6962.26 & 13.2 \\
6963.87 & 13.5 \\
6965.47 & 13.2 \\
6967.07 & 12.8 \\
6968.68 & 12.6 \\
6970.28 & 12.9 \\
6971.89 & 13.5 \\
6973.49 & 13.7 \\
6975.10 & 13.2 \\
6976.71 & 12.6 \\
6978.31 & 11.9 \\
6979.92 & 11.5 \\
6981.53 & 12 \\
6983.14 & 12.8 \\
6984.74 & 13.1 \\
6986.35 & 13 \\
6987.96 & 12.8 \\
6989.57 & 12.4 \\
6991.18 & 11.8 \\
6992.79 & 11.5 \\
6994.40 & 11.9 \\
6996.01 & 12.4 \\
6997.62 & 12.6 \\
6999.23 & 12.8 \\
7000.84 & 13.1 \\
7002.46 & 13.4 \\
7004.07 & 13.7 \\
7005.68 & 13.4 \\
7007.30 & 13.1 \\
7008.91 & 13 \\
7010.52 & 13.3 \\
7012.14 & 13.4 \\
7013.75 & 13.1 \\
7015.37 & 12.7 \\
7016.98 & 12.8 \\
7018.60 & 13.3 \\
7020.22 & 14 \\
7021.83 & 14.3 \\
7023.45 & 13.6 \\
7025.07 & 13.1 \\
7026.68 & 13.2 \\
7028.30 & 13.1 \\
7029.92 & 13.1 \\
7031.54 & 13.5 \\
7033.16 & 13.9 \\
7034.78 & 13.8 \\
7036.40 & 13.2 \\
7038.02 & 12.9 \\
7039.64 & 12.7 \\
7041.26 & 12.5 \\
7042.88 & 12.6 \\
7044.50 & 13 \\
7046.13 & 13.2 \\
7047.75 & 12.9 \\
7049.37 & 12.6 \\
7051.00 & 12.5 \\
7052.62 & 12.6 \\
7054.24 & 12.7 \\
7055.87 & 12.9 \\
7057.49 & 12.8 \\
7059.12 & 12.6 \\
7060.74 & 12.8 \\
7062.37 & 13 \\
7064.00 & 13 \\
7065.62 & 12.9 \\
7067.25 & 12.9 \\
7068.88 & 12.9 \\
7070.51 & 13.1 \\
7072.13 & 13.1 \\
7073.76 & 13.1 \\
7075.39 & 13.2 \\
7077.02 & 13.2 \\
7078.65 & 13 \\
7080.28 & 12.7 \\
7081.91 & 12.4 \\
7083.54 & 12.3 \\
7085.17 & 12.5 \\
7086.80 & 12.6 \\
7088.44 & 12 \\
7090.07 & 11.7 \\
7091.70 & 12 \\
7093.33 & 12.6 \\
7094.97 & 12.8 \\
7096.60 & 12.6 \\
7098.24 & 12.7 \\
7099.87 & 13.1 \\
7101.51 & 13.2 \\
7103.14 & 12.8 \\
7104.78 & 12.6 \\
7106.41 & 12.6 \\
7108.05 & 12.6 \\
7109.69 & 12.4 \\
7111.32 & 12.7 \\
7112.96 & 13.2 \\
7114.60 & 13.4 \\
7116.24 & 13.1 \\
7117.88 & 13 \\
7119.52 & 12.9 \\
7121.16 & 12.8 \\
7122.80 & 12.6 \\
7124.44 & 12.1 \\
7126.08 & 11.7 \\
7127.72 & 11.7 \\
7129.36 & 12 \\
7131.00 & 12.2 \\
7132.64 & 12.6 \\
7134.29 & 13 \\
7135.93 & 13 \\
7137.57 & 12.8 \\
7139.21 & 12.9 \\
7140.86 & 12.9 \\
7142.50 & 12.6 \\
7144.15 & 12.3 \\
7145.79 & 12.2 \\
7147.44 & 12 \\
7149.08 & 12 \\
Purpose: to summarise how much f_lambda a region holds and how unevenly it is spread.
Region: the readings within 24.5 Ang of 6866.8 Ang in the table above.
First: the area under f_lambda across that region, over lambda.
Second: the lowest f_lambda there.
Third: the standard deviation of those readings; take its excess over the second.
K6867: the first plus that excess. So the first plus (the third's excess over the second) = 633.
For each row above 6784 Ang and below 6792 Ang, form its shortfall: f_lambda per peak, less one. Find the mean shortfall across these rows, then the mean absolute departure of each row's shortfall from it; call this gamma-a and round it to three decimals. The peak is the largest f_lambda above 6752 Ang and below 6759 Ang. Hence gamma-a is 0.041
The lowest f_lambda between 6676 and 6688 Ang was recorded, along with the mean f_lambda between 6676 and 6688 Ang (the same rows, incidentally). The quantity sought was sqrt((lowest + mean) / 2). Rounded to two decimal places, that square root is 3.72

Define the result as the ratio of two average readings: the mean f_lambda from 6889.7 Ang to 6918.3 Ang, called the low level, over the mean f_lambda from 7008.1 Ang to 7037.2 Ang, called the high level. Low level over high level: 0.99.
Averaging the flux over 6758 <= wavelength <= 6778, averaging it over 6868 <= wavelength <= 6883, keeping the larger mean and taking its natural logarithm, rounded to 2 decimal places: 2.59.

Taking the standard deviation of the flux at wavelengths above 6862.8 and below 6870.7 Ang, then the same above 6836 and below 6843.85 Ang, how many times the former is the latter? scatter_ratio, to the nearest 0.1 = 2.1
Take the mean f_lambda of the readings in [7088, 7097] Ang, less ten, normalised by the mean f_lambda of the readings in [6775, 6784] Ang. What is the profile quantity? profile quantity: 0.175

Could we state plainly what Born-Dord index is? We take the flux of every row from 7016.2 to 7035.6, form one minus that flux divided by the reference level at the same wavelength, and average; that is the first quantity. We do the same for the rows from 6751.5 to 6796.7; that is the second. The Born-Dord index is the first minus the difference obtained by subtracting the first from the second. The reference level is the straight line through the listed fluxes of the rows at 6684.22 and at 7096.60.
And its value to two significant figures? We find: -0.18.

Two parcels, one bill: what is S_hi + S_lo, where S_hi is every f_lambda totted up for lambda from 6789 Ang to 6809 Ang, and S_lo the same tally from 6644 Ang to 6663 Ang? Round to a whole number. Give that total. 330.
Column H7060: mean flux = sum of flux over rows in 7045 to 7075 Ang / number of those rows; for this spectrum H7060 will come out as 12.9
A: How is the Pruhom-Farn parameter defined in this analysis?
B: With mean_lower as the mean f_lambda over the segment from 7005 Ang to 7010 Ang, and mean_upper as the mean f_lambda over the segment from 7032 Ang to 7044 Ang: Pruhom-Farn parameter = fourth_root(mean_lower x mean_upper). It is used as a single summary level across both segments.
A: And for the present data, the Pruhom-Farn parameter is 3.62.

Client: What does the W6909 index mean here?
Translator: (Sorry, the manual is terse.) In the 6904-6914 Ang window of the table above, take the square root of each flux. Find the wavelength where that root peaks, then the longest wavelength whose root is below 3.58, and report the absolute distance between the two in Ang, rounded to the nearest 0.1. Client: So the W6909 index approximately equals 1.6 Ang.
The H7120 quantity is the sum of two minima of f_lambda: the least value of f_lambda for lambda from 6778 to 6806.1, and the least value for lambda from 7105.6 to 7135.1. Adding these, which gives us 22.8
